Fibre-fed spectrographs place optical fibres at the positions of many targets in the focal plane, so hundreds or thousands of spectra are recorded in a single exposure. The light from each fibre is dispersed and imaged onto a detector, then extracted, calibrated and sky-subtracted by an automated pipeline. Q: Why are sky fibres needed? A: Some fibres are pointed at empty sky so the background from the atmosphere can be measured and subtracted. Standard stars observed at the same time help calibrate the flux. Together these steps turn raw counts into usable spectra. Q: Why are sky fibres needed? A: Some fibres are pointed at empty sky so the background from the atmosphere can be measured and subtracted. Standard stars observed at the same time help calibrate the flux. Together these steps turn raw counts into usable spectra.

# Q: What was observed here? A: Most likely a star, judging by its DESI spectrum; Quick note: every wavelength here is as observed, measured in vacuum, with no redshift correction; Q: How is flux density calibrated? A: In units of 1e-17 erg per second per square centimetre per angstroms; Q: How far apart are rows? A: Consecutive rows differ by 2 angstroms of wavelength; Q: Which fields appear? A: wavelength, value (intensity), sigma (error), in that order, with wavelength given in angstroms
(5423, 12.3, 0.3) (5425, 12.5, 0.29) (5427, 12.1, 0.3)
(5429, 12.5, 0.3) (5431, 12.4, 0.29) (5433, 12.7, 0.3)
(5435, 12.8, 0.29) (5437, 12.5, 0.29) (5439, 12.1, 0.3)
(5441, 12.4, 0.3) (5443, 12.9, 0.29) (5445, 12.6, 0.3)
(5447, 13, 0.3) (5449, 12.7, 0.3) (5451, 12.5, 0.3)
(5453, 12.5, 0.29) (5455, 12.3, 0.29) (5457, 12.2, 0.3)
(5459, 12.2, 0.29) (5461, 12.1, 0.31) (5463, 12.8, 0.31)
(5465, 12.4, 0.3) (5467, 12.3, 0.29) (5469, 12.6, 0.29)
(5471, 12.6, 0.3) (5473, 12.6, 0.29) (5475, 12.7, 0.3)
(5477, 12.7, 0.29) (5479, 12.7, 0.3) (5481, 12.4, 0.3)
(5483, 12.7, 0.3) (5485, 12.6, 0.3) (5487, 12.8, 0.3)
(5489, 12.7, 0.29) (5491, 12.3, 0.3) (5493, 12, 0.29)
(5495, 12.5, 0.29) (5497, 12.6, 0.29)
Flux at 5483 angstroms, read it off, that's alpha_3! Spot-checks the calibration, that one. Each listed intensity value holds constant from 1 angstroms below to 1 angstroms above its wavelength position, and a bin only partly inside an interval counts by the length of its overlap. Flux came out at 12.7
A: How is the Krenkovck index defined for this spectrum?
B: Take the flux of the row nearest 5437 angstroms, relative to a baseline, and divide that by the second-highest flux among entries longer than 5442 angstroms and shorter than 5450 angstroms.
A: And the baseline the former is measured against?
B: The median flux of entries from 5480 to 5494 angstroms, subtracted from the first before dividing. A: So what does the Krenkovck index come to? -0.008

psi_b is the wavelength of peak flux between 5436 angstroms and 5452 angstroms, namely 5447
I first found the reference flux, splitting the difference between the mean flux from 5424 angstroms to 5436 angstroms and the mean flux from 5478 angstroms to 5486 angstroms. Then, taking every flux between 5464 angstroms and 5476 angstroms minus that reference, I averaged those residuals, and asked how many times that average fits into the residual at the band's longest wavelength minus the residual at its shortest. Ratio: -18.0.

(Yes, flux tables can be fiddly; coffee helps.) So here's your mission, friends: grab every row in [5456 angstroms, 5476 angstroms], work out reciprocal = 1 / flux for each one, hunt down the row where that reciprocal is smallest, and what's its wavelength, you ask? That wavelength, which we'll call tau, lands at 5463 angstroms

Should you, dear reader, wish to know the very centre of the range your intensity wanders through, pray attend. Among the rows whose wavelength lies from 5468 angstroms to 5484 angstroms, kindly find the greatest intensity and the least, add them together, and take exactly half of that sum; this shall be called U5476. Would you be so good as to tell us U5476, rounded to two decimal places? 12.55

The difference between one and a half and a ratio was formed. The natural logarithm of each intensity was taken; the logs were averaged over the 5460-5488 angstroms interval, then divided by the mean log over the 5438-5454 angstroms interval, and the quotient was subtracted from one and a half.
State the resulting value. 0.500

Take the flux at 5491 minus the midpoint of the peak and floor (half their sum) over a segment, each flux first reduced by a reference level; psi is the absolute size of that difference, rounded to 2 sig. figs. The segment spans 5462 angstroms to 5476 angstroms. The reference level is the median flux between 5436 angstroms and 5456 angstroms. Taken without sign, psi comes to 0.25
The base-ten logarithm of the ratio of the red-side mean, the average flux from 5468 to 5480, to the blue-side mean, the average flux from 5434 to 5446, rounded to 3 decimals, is 0.003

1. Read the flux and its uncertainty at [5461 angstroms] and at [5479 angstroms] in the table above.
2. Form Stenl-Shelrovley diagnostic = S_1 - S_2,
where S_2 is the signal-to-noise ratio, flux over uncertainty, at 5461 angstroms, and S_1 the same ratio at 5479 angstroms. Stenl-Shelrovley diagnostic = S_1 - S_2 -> 3.3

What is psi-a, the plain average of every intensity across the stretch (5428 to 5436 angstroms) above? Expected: 12.6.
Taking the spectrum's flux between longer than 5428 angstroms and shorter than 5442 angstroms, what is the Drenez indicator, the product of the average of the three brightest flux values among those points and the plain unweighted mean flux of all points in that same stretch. 158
